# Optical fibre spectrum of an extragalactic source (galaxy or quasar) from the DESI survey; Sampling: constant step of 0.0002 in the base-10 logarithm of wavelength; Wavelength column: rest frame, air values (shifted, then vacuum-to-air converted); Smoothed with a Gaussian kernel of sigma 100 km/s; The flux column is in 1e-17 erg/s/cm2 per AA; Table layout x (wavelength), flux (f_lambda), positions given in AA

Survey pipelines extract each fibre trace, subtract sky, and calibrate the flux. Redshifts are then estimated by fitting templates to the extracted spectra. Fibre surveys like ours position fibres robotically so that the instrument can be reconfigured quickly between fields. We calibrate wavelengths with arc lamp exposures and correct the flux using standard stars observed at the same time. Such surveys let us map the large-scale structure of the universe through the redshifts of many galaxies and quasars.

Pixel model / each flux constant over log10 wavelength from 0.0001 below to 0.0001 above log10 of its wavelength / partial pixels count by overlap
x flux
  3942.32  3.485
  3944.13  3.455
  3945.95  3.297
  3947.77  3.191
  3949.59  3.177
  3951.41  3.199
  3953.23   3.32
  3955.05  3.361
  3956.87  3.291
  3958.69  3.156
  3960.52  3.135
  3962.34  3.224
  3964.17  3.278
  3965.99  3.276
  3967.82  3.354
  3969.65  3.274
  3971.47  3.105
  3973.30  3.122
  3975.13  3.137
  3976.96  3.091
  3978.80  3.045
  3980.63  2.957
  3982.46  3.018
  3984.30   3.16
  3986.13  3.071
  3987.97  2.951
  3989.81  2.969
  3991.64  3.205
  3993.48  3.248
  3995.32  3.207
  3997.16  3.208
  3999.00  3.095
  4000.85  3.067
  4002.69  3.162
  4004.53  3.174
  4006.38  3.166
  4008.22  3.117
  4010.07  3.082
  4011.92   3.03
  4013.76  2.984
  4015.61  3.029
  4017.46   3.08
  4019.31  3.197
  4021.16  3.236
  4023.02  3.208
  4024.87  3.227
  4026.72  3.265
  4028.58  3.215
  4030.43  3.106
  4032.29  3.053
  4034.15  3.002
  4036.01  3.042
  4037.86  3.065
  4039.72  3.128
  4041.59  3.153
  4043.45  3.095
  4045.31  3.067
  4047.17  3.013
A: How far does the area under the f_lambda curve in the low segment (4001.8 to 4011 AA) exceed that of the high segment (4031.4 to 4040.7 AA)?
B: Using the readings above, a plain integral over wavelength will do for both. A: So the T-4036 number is 0.5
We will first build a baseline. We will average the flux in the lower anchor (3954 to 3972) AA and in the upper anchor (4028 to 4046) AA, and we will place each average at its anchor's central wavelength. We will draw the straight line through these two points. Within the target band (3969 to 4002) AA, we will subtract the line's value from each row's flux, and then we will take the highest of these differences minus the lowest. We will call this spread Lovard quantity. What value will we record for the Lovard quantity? 0.32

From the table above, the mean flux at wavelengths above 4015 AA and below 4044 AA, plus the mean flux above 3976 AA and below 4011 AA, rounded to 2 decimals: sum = 6.24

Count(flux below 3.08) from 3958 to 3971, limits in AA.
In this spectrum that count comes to 0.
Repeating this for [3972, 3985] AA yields 3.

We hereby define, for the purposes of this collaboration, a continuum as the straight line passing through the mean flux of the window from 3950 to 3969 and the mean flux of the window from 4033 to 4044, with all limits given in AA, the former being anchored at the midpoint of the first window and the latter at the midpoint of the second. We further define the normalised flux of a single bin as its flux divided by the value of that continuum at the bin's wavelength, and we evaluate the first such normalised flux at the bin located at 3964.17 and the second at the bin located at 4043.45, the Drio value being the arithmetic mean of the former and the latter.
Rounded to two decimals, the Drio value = 1.01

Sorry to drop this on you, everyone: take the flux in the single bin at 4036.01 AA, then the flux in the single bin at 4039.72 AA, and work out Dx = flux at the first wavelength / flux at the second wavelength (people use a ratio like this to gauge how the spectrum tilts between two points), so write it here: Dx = 0.97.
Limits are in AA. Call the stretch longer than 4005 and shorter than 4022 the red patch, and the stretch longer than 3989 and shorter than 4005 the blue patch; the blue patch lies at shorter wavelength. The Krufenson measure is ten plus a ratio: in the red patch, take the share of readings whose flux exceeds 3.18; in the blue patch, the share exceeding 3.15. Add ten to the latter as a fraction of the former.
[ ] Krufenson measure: 13.0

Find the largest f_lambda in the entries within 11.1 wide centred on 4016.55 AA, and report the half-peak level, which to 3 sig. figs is 1.62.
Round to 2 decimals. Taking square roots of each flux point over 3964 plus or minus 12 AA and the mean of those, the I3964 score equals 1.80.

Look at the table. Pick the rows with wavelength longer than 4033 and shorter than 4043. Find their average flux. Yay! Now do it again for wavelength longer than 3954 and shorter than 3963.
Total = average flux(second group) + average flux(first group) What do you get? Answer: 6.31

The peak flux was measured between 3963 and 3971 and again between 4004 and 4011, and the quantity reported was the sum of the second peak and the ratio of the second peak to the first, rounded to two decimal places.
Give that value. 4.12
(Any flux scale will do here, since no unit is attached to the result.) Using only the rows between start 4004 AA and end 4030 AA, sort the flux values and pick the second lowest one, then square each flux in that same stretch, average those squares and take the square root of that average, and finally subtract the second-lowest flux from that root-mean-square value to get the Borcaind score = 0.12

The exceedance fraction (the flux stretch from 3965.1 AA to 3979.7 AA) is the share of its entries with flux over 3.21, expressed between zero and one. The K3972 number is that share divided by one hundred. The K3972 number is 0.004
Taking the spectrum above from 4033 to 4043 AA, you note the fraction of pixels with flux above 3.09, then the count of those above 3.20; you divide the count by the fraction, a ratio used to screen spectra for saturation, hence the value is 0.0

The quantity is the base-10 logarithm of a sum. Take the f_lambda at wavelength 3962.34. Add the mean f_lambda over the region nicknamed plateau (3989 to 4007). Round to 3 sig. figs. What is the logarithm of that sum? 0.804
